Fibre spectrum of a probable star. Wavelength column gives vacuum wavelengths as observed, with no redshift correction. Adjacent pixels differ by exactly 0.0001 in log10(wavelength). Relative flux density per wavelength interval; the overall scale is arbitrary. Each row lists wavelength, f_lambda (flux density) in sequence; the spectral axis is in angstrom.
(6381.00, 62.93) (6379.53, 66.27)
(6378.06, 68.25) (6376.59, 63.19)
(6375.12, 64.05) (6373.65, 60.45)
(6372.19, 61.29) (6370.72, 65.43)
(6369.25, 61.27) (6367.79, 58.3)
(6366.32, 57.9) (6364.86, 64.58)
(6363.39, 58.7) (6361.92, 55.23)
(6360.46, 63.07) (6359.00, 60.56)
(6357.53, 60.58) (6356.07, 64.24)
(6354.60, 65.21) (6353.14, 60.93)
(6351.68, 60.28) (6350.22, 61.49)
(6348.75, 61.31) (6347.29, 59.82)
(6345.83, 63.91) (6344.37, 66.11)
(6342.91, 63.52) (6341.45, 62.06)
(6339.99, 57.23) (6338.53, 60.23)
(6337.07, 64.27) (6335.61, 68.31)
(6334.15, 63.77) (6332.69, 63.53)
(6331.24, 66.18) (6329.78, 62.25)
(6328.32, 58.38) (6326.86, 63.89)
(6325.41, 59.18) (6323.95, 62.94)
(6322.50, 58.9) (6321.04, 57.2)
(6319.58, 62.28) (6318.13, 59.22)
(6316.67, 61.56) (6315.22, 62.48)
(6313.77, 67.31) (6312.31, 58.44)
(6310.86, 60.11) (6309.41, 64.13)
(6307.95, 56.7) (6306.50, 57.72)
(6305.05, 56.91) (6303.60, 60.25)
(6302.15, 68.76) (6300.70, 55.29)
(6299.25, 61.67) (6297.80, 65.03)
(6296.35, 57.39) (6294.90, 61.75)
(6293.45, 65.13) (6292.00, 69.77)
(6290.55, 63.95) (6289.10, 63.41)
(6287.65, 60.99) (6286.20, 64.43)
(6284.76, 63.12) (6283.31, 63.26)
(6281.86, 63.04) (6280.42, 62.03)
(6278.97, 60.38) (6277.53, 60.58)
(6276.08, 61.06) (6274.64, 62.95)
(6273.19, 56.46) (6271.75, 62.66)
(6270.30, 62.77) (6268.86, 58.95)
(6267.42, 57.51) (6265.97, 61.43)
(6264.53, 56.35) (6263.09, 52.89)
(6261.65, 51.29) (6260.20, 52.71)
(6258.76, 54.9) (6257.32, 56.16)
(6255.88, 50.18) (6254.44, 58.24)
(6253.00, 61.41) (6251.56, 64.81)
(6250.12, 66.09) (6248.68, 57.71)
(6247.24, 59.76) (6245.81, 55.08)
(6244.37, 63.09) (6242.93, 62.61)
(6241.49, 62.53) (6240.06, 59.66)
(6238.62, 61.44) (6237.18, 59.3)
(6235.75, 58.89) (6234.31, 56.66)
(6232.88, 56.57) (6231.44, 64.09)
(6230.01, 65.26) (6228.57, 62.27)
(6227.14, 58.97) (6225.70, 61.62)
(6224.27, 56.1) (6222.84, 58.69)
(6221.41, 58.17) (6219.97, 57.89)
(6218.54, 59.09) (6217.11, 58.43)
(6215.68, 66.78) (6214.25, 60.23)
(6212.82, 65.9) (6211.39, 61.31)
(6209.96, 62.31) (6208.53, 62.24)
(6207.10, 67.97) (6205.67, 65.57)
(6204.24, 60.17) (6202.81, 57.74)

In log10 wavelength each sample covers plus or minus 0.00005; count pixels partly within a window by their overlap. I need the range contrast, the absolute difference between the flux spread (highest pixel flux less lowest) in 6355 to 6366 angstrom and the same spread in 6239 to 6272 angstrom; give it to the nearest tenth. 6.6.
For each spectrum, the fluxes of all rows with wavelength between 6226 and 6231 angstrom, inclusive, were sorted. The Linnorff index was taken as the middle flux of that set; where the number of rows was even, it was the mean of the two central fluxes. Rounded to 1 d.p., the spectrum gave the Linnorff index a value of 62.3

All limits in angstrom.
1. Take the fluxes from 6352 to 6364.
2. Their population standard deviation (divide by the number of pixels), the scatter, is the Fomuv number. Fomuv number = 3.0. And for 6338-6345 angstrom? 3.0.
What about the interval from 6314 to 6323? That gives 2.0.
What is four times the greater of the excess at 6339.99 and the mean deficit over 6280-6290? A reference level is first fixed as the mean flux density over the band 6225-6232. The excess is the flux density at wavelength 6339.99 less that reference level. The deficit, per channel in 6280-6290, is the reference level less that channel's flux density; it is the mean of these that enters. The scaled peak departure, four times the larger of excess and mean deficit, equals -2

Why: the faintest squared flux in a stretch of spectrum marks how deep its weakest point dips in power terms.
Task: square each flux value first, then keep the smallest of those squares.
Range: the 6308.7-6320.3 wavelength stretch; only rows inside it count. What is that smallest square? 3415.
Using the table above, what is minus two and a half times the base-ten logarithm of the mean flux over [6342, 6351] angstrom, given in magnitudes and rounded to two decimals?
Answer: -4.49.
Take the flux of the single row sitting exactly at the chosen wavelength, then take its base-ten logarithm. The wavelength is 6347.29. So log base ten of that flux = 1.78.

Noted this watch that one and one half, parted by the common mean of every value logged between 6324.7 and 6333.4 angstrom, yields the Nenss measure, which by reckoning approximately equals 0.0241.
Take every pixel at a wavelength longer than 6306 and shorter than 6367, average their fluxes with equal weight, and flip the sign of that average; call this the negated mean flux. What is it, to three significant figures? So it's -61.6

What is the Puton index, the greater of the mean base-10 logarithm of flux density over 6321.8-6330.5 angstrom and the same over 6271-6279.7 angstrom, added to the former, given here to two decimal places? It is 3.57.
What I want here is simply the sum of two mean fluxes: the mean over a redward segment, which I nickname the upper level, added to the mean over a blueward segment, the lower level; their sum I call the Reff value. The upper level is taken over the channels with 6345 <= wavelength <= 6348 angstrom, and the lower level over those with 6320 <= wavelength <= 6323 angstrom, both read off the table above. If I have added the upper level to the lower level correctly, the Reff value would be 120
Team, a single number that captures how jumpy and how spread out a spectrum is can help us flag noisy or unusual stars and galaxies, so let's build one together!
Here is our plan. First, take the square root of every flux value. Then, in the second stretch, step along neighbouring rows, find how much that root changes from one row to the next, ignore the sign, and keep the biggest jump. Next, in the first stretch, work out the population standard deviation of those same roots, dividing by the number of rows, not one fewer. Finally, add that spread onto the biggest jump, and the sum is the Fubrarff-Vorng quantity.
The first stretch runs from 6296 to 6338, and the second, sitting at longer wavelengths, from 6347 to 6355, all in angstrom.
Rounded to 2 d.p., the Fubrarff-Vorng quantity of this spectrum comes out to 0.50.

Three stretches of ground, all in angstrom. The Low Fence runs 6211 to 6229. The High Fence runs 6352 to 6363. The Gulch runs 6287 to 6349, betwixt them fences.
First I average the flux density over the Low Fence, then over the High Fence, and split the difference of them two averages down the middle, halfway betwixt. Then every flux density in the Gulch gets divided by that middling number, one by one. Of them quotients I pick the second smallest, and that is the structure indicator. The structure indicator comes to 0.93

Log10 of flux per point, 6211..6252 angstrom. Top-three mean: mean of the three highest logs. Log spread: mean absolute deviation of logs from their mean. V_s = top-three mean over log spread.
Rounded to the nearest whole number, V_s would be 94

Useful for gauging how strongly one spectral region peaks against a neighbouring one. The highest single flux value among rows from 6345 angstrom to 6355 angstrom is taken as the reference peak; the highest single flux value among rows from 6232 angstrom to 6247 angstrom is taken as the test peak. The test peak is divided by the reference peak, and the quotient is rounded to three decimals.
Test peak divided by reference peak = 0.967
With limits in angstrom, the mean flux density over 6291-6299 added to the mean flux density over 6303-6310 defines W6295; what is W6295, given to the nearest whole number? 123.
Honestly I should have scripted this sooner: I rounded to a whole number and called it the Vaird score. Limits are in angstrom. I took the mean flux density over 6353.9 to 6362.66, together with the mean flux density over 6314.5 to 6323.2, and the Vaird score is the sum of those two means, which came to 122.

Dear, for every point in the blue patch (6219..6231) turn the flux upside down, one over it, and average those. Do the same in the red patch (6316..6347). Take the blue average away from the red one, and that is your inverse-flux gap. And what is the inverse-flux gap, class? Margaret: -0.0006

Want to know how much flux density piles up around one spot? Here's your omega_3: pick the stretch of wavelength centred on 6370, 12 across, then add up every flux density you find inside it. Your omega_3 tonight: 493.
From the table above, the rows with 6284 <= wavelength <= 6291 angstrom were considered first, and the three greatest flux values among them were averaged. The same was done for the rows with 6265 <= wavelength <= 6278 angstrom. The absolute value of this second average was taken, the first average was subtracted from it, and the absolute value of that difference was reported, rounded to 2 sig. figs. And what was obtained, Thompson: 1.1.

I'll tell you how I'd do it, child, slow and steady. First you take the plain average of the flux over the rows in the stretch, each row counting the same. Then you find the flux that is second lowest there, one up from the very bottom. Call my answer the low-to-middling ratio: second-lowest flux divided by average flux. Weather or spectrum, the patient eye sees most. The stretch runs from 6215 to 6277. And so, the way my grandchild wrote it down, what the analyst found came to 0.865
